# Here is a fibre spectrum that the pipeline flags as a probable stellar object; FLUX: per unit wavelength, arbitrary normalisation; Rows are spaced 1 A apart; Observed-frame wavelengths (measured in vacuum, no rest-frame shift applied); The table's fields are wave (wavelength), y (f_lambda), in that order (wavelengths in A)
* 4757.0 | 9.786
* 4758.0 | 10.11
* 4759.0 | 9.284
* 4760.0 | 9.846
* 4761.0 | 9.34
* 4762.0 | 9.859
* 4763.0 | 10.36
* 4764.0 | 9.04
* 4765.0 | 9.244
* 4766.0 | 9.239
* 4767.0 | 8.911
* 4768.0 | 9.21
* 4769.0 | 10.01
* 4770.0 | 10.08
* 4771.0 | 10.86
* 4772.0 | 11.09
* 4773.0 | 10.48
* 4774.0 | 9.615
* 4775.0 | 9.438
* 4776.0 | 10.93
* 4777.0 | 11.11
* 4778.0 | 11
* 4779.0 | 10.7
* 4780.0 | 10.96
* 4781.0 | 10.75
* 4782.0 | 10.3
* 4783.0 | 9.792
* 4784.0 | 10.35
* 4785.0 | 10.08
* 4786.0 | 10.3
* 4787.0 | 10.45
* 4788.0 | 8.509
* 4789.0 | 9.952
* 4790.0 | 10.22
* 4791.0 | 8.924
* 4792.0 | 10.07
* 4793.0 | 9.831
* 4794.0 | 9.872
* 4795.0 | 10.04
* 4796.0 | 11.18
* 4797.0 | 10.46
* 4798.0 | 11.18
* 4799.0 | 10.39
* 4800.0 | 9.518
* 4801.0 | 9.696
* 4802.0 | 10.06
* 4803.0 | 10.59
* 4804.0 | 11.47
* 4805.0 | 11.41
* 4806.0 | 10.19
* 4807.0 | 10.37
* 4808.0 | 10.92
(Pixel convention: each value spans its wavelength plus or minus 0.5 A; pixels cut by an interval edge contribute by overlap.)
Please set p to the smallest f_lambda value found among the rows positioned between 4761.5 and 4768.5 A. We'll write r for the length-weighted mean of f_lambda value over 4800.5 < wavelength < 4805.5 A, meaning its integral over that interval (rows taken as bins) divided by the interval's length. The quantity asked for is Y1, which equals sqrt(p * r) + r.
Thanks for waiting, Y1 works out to 20.4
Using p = 8.911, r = 10.6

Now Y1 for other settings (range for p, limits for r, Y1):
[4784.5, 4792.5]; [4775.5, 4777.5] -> 20.7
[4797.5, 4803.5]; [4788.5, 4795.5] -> 19.5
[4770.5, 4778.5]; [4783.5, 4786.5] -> 20.1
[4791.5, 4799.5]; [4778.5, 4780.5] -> 21.1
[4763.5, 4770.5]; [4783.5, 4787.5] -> 19.9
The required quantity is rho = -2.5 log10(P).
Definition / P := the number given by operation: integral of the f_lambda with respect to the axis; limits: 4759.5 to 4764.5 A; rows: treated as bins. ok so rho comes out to -4.21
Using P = 48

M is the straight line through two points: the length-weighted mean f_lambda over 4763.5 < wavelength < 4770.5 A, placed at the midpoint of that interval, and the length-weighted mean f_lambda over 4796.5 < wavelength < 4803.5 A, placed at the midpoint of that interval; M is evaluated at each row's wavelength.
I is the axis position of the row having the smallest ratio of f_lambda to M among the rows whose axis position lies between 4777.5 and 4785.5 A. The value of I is 4783.0 A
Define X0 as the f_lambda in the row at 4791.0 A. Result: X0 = 8.924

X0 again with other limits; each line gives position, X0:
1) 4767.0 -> 8.911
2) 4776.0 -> 10.93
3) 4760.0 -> 9.846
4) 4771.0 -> 10.86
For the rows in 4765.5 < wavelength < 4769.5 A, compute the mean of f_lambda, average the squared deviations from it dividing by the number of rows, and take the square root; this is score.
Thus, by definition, 0.4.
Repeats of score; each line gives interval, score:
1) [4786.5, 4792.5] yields 0.7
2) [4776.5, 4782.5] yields 0.3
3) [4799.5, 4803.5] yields 0.4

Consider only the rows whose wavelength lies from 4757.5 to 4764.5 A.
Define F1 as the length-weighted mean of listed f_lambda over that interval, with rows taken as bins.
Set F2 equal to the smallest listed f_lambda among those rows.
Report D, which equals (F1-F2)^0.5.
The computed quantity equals 0.81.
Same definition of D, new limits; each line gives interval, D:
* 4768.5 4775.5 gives 0.89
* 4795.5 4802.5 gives 0.91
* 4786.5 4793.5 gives 1.09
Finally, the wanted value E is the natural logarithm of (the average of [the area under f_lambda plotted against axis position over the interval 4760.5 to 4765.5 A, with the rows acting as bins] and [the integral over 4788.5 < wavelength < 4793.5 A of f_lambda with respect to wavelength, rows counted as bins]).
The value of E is 3.88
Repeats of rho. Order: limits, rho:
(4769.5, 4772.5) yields -3.76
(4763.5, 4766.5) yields -3.60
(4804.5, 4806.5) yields -3.34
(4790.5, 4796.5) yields -4.44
